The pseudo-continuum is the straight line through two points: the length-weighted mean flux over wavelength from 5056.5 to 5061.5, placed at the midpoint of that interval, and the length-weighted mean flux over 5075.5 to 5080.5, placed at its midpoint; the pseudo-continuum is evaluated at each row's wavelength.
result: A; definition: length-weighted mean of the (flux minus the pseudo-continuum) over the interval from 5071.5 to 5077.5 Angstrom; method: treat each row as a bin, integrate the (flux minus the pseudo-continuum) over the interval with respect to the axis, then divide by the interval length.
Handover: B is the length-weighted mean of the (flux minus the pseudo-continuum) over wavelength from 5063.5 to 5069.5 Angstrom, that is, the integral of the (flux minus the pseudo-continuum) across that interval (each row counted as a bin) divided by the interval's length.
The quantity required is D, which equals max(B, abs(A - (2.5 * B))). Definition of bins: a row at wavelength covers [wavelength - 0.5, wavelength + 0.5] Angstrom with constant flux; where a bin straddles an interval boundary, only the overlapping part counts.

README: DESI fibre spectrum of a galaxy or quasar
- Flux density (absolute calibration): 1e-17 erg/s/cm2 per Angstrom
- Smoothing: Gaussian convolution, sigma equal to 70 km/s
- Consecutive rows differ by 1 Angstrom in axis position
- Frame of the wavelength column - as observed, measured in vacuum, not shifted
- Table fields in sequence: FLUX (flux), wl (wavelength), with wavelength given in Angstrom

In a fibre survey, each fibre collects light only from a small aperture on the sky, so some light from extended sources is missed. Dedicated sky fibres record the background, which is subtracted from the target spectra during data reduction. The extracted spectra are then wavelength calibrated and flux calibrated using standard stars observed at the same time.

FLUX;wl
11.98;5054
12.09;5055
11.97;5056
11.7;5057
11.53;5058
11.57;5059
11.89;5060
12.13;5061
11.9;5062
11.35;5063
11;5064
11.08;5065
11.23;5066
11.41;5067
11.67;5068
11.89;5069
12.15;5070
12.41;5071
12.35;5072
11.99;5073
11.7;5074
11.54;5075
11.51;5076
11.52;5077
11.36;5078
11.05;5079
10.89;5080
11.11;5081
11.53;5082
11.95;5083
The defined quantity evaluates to 0.9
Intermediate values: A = 0.41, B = -0.19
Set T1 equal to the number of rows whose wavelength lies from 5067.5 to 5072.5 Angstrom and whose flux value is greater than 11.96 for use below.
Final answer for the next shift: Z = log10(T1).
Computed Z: 0.5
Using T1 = 3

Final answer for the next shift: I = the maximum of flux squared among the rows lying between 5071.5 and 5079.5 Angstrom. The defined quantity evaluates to 153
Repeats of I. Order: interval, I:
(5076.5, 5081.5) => 133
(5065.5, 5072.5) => 154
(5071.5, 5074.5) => 153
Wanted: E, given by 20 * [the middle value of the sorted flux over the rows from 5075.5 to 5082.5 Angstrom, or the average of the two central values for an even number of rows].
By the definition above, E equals 227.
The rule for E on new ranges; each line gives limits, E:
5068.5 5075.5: 240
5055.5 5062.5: 238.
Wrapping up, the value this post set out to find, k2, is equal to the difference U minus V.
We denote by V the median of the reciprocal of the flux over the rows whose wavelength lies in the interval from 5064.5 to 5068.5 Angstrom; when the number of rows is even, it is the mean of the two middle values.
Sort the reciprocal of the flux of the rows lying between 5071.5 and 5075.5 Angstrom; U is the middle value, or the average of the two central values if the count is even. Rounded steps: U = 0.0844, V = 0.088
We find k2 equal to -0.004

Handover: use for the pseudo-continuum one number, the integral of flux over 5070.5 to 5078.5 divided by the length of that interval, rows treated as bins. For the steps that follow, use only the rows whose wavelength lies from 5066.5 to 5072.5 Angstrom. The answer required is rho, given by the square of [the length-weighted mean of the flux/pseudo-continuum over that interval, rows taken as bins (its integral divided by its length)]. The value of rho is 1.03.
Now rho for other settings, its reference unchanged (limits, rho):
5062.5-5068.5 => 0.92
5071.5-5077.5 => 1.00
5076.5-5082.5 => 0.91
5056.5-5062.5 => 1.00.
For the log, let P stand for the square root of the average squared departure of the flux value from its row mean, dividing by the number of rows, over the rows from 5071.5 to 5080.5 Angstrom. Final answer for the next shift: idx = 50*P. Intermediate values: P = 0.42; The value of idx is 21.0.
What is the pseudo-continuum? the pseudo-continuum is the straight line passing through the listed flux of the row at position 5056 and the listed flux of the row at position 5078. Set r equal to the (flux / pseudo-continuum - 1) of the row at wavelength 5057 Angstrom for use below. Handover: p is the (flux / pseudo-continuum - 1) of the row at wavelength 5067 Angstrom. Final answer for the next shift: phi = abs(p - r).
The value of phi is 0.002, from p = -0.022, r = -0.020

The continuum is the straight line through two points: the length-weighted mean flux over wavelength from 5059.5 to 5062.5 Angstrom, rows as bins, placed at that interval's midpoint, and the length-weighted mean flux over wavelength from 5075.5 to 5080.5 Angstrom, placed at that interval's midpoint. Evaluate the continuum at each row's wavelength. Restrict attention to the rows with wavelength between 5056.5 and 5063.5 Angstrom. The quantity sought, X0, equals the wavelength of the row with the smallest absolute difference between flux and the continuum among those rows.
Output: 5062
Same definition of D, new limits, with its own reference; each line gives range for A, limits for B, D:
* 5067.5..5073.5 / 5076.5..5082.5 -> 0.6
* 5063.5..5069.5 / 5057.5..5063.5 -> 0.2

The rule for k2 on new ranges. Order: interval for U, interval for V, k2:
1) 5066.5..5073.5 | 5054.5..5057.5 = 0.000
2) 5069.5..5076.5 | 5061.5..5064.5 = -0.005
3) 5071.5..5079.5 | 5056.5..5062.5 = 0.002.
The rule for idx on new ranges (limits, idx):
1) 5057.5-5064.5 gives 17.7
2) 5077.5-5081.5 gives 8.5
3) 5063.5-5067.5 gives 7.8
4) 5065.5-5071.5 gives 20.4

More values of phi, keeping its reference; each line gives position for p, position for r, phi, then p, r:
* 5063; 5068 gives 0.039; -0.036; 0.003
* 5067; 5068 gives 0.025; -0.022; 0.003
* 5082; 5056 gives 0.025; 0.025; 0.000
